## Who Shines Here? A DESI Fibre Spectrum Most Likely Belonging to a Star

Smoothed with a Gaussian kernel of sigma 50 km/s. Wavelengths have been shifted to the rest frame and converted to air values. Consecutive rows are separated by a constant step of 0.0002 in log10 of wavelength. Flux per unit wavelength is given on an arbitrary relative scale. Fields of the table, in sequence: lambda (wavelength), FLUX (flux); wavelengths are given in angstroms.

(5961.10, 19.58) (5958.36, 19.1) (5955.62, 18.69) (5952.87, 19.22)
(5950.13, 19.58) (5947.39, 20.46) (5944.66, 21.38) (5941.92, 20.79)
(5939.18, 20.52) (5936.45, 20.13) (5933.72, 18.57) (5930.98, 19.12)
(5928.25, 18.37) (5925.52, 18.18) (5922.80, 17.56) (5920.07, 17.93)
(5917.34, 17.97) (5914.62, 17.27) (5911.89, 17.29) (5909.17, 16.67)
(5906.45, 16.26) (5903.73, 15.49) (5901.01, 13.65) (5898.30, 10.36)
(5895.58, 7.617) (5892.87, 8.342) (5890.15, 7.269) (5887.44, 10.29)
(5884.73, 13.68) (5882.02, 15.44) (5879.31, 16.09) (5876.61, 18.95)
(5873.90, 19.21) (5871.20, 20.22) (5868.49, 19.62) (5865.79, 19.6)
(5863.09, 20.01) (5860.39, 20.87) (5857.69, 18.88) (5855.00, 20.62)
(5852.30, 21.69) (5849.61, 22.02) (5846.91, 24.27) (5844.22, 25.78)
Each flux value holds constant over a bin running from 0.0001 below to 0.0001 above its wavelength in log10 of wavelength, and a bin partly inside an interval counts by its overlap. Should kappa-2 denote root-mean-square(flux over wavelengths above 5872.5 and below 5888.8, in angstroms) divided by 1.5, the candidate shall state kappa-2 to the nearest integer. 11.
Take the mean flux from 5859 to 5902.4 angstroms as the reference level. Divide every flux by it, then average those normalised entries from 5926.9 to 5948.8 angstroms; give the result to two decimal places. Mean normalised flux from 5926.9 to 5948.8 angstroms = 1.32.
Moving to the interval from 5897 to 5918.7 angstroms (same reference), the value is 1.04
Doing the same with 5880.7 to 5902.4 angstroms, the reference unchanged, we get 0.72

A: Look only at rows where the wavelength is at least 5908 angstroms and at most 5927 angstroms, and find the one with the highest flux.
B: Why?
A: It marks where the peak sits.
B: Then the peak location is 5925.52 angstroms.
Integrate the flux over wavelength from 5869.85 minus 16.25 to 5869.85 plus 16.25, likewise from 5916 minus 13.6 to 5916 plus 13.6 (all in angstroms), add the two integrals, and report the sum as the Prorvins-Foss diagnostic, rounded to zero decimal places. 1075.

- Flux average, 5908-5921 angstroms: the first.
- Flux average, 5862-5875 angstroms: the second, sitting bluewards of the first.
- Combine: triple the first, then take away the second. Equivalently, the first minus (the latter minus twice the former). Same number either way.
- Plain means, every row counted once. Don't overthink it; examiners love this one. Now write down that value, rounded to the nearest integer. 33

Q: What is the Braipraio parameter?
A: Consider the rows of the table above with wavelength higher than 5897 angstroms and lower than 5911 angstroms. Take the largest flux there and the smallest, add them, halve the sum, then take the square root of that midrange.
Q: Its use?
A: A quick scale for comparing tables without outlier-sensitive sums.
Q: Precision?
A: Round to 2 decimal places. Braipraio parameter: 3.68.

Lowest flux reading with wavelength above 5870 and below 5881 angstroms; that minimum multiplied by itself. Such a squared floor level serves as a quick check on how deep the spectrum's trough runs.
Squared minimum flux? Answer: 259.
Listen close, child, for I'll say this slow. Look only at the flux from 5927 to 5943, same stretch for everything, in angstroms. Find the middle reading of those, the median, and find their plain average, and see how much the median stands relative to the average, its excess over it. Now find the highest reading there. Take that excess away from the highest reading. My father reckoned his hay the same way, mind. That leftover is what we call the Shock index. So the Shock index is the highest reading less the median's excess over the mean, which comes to 21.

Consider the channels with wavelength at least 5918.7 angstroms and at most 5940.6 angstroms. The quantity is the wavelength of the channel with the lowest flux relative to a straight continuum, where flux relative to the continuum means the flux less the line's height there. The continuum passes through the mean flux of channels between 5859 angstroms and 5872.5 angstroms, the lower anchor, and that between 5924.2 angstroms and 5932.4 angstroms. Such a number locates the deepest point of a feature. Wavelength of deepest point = 5922.80 angstroms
